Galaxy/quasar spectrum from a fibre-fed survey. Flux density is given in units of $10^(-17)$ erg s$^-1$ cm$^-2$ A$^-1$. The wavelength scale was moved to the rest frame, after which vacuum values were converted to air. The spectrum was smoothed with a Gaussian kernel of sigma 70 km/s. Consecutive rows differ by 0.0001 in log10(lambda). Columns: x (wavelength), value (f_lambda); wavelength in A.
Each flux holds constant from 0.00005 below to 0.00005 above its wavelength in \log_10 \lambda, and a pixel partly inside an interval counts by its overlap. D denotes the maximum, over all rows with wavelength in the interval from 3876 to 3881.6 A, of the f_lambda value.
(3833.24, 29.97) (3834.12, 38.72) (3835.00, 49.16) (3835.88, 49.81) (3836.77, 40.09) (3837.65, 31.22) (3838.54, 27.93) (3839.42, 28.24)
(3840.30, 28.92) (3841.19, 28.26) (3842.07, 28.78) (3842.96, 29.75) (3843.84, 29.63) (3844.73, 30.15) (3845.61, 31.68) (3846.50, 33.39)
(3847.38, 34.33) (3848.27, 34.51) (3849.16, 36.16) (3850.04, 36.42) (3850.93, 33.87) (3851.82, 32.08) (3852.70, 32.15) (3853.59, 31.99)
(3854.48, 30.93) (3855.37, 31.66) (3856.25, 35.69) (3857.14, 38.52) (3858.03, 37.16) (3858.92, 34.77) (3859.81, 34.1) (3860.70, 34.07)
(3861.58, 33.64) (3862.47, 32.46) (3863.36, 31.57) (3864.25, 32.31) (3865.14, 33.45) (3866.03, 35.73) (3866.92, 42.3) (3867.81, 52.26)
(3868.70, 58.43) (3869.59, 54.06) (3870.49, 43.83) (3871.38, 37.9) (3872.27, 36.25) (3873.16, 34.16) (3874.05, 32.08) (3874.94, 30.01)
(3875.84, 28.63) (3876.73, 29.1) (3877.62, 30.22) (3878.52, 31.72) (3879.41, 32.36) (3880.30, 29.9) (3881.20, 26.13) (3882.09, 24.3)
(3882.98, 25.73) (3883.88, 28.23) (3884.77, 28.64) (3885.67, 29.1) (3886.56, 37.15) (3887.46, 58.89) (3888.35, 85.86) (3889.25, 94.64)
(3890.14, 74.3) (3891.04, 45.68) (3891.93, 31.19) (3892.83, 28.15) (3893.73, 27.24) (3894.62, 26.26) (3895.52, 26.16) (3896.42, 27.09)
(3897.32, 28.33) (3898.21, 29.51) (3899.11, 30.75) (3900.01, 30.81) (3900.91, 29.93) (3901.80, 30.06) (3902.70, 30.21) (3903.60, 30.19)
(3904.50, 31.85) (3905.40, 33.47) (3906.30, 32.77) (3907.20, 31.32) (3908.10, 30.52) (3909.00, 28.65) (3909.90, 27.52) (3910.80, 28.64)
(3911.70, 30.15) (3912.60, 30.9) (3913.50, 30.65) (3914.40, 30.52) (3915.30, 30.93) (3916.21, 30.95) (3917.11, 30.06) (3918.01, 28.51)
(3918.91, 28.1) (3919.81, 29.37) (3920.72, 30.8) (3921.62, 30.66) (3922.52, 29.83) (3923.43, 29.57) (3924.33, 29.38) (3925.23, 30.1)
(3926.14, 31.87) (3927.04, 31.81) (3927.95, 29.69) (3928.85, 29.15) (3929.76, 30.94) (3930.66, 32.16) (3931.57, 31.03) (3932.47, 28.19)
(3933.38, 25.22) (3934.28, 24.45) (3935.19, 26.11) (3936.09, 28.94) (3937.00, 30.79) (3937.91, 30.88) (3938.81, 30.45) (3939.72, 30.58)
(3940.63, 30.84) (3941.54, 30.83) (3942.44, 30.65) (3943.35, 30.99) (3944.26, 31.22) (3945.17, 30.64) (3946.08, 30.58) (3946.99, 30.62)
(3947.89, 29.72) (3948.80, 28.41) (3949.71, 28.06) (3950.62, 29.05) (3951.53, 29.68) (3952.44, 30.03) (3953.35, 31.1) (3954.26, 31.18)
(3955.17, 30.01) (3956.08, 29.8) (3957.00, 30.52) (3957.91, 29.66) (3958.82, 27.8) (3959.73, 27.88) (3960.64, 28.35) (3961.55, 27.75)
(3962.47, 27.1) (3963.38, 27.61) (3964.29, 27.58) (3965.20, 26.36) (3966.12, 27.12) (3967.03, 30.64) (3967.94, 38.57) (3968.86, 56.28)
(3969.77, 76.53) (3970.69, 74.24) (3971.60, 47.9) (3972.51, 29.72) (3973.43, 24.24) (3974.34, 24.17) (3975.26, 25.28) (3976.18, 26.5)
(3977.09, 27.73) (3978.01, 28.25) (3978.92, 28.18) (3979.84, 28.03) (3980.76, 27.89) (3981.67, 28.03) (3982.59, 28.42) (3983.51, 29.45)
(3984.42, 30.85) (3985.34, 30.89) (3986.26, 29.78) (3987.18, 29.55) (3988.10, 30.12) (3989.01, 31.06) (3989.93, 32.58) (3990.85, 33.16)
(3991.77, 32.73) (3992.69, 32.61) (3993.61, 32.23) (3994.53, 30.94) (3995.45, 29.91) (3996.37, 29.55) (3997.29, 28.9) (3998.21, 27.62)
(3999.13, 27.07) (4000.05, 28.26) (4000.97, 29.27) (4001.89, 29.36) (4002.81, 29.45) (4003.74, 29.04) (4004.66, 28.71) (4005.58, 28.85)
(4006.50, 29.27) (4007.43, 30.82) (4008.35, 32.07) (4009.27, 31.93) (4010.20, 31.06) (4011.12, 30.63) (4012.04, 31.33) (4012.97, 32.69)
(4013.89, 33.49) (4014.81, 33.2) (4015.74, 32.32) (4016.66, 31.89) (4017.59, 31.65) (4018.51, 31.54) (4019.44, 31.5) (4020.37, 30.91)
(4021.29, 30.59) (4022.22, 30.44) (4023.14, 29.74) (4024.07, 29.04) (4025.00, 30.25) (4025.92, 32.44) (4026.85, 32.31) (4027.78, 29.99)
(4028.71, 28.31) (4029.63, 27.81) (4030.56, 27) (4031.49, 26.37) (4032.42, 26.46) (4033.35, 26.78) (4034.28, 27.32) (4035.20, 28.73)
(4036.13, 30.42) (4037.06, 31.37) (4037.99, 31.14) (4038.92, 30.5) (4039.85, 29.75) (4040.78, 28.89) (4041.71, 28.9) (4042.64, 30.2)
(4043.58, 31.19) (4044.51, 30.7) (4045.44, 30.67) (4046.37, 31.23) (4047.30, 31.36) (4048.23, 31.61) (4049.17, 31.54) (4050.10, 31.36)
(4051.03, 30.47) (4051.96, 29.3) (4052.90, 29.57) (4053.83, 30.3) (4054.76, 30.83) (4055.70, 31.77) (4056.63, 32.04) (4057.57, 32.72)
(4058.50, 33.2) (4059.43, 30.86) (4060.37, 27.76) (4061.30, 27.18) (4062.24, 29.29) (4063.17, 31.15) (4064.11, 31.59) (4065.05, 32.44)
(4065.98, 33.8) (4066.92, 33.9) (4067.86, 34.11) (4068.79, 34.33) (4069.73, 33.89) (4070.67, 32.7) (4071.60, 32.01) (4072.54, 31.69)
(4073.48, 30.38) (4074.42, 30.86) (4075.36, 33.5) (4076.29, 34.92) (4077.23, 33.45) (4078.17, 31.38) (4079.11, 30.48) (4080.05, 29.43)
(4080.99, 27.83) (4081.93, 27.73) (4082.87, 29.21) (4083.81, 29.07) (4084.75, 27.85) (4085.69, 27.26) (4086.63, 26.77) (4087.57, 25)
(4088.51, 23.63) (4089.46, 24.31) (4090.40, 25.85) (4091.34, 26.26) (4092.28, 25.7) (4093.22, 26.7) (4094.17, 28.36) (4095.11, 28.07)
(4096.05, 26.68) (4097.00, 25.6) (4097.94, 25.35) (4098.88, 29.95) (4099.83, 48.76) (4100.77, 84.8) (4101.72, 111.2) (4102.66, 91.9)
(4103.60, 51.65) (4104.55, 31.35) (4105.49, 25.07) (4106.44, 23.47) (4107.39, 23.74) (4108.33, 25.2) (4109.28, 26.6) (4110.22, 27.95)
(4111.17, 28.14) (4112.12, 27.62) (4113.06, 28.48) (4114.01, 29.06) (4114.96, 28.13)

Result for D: 32.36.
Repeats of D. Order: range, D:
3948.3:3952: 29.68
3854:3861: 38.52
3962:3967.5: 30.64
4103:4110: 51.65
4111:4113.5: 28.48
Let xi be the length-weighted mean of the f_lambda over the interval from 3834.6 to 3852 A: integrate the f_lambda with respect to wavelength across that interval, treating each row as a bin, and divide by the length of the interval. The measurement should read 33.7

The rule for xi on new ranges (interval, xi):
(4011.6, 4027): 31.5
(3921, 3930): 30.3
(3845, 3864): 33.8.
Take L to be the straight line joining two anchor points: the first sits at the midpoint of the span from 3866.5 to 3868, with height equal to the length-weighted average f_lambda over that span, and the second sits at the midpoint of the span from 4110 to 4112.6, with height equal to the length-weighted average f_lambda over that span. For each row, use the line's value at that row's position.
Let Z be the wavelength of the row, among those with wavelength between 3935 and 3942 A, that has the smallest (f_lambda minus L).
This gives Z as 3935.19 A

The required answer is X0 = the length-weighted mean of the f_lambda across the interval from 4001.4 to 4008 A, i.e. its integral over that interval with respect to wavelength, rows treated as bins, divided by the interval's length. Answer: 29.4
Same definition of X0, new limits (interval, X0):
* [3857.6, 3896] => 38.1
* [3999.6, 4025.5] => 30.7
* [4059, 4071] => 31.7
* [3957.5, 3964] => 28.0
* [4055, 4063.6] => 30.7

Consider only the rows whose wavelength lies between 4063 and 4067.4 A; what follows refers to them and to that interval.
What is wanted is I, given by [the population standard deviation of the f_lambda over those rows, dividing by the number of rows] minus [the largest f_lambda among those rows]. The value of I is -32.8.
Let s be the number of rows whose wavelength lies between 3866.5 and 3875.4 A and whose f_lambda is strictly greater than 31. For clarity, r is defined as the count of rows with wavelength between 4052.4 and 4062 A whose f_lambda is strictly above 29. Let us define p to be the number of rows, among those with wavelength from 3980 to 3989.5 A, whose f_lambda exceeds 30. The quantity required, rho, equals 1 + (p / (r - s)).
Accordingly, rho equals -3.0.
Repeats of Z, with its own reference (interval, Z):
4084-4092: 4088.51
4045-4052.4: 4051.96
